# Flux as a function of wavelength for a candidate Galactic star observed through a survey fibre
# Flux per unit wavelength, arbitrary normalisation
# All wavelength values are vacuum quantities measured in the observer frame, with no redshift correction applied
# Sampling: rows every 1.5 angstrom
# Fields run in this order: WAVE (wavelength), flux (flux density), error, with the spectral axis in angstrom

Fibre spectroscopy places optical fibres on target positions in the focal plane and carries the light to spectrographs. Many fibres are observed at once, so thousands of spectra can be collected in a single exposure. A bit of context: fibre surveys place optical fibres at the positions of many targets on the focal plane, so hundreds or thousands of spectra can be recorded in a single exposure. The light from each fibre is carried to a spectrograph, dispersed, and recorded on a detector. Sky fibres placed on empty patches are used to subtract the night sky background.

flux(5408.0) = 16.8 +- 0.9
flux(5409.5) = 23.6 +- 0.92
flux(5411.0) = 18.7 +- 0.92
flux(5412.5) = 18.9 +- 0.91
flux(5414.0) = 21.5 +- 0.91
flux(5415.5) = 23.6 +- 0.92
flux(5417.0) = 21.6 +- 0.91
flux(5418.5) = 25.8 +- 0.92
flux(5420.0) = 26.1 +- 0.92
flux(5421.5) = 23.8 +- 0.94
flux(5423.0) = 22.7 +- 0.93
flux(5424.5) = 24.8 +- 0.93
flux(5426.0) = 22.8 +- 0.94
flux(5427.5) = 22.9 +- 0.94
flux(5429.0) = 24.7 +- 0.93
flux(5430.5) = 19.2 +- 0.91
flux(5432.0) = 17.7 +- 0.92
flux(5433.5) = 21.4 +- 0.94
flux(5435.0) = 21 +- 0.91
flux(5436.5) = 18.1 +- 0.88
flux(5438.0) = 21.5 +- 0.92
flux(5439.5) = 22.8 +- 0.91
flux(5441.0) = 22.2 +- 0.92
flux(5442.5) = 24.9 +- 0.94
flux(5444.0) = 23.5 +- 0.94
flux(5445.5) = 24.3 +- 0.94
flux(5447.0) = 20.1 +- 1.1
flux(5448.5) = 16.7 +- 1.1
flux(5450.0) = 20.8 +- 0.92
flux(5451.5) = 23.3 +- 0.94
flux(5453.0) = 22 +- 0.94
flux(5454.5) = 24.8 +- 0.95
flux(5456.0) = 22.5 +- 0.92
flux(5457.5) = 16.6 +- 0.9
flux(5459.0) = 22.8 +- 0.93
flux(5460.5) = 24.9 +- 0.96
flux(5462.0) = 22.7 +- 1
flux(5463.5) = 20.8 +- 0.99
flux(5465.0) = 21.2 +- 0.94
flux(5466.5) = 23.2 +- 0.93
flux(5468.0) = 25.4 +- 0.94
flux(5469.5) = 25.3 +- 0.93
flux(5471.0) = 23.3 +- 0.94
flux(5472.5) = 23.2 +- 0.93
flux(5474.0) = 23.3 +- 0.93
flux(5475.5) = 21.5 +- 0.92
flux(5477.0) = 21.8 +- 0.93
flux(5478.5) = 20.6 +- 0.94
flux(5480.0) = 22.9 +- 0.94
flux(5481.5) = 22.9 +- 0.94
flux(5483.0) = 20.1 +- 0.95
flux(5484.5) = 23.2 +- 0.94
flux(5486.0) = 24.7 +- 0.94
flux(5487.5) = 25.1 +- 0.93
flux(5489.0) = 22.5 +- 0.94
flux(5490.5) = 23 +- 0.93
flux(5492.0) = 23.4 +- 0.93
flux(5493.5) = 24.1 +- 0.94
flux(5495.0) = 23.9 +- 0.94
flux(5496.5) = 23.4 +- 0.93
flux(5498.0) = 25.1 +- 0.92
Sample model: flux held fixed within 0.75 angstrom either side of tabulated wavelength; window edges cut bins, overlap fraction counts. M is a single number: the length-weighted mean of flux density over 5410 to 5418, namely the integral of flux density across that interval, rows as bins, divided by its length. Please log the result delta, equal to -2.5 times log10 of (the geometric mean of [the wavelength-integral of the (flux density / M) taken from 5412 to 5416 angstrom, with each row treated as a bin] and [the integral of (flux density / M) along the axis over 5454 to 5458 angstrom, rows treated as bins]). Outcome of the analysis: -1.52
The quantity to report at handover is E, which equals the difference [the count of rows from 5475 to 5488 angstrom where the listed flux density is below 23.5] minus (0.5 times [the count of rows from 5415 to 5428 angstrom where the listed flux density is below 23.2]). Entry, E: 5.0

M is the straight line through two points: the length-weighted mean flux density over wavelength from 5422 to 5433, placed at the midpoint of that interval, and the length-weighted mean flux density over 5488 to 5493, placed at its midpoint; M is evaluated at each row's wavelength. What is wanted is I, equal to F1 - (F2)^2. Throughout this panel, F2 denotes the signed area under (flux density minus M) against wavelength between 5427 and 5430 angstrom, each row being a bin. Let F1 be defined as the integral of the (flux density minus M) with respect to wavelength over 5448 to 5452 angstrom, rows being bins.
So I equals -25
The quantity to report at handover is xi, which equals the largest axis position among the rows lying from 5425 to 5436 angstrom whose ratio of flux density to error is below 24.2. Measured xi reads 5435.0 angstrom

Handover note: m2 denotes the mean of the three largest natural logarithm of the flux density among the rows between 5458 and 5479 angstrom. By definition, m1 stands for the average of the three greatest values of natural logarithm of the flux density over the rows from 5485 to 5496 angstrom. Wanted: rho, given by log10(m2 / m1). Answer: 0.003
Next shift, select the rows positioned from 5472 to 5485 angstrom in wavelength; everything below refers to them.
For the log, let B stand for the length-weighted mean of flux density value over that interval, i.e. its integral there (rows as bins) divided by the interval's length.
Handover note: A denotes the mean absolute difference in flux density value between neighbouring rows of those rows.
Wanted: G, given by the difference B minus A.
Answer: 20.7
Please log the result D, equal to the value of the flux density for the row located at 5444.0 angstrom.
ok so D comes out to 23.5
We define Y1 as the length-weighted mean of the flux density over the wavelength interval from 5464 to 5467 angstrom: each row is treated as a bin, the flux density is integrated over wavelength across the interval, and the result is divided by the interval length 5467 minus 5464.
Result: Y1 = 22.0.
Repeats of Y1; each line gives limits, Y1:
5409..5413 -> 20.3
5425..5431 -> 22.6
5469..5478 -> 22.9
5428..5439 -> 20.6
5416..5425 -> 24.1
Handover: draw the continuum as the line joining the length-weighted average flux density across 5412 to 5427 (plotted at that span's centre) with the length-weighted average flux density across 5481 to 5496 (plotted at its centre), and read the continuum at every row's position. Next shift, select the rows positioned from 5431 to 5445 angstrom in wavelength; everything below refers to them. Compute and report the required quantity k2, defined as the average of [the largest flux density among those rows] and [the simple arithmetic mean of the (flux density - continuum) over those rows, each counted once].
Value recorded 11.6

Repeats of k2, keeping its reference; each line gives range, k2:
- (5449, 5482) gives 12.3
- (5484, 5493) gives 12.7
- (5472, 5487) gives 11.9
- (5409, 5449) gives 12.4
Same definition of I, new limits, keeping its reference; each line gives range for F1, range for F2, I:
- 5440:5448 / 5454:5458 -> -20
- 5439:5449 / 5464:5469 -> -8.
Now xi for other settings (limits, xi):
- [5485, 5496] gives 5489.0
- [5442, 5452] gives 5450.0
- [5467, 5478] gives 5477.0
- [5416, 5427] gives 5417.0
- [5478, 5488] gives 5483.0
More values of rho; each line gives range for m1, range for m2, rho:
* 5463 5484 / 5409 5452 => 0.005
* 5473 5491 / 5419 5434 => 0.005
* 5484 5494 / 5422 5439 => -0.003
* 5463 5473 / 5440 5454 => -0.002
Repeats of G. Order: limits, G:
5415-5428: 22.0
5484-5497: 22.9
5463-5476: 22.0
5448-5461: 18.2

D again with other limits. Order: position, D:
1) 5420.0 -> 26.1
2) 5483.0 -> 20.1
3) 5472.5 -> 23.2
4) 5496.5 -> 23.4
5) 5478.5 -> 20.6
